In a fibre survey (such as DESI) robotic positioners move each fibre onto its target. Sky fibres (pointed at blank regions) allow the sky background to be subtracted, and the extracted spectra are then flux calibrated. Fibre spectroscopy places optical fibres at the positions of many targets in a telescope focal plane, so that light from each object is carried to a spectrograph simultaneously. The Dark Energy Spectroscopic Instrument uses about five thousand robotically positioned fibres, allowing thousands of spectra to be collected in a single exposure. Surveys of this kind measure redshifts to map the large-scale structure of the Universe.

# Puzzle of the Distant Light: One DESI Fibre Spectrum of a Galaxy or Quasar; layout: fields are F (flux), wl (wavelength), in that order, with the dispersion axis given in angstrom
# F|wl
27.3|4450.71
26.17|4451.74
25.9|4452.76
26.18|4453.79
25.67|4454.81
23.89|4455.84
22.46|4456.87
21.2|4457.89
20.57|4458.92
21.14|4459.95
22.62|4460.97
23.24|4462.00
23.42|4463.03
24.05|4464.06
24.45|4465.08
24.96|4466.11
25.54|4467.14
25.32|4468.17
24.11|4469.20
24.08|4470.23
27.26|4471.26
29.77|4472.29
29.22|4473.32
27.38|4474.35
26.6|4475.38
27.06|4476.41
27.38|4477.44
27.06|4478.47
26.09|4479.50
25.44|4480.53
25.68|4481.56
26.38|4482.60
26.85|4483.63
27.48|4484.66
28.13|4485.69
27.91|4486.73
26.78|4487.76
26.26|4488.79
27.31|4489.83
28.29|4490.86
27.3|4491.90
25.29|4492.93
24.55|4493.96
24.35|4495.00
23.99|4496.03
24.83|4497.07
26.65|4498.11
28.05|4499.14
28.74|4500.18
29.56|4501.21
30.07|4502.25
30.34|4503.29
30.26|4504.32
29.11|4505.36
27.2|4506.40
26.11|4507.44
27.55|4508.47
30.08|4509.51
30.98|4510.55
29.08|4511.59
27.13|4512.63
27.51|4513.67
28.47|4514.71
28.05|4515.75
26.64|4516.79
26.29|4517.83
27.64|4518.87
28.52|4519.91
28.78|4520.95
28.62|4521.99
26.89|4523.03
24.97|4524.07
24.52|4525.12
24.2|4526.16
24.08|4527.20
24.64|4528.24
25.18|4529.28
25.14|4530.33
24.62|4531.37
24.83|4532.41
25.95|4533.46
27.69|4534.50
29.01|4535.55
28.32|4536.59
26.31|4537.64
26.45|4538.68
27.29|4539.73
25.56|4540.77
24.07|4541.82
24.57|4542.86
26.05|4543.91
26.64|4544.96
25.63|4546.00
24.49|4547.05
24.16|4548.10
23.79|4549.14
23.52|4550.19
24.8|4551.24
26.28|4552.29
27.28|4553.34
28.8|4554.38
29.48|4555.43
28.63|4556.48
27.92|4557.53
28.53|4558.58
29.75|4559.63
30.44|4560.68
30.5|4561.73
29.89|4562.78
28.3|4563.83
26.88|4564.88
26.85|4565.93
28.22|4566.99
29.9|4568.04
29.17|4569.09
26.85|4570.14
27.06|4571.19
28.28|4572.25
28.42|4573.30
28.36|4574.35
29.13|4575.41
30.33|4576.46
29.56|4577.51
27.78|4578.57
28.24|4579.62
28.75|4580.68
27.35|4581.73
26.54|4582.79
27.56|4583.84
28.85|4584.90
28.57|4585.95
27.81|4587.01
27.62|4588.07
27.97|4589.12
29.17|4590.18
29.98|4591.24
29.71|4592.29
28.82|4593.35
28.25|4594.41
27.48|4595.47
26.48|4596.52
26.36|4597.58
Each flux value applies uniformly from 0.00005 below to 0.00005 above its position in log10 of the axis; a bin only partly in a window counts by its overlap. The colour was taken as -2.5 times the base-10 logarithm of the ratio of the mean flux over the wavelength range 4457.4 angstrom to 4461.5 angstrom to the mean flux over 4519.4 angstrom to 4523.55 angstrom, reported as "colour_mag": 0.30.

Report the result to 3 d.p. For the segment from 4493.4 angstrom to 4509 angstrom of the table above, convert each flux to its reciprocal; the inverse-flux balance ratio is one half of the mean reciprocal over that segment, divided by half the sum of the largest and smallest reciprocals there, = 0.492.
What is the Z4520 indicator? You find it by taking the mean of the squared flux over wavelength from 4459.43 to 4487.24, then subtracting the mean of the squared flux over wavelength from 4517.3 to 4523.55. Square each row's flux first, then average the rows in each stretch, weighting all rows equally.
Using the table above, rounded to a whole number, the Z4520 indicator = -100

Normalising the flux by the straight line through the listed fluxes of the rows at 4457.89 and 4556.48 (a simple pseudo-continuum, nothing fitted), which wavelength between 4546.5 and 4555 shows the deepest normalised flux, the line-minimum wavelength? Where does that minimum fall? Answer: 4550.19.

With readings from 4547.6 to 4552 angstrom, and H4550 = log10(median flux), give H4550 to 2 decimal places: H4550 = 1.38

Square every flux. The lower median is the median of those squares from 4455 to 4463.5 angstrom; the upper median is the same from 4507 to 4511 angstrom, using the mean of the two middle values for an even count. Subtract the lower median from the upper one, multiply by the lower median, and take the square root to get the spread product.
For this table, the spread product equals 406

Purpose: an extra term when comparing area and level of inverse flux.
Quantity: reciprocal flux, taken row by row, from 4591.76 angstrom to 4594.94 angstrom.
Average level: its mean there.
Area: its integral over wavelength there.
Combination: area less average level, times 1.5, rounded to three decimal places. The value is 0.113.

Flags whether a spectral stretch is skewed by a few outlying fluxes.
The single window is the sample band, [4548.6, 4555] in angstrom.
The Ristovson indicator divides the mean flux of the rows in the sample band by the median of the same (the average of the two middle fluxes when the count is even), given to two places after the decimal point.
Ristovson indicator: 1.01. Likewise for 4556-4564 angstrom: 1.00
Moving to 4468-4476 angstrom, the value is 0.99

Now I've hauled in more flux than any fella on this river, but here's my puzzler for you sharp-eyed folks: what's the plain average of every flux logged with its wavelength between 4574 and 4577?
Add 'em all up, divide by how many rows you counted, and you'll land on 29.3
